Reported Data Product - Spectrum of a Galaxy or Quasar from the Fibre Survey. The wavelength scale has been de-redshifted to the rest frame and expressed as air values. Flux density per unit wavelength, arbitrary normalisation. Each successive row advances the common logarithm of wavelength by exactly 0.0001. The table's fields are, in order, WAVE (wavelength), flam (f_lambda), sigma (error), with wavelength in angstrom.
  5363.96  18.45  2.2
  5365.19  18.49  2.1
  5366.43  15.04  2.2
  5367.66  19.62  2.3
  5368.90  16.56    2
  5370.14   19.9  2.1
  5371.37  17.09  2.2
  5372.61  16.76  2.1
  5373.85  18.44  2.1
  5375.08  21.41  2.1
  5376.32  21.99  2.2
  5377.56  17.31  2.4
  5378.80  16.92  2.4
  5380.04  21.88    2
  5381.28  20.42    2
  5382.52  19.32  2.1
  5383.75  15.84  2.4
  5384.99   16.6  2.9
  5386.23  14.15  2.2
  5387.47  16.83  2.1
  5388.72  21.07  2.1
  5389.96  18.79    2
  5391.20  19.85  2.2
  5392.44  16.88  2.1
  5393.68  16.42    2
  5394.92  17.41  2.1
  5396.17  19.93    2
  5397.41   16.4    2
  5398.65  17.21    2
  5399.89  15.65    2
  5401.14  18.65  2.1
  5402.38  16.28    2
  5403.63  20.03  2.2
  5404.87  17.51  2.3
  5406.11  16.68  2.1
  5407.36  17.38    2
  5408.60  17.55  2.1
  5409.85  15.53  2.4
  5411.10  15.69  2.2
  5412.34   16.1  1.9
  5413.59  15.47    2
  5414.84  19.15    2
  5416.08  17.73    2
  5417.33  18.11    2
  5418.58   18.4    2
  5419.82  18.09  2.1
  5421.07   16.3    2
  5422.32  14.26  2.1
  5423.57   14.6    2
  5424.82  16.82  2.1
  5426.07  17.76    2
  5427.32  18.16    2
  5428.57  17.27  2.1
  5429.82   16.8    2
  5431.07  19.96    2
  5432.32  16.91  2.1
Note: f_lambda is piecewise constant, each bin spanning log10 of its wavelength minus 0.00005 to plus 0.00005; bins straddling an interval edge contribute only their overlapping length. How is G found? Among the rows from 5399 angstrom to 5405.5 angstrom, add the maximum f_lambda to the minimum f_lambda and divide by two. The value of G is 17.8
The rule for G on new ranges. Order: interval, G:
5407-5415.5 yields 17.3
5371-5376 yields 19.1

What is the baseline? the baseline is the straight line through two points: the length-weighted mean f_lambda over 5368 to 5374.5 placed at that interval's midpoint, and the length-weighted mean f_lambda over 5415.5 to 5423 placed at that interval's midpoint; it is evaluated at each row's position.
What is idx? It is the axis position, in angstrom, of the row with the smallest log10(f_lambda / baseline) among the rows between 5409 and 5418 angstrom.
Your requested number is 5413.59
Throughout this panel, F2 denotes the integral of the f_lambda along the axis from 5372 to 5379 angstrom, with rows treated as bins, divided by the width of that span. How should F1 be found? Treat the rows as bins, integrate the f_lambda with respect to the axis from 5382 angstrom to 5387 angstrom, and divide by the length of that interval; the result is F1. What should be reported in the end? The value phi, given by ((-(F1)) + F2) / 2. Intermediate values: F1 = 16.5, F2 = 18.9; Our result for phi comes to 1.23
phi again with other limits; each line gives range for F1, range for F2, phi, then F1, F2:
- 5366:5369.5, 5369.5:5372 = 0.64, 17.2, 18.5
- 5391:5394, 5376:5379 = 0.54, 17.6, 18.6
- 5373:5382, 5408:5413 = -1.75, 19.7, 16.2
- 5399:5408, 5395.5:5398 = 0.34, 17.5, 18.1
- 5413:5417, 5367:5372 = 0.37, 17.5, 18.3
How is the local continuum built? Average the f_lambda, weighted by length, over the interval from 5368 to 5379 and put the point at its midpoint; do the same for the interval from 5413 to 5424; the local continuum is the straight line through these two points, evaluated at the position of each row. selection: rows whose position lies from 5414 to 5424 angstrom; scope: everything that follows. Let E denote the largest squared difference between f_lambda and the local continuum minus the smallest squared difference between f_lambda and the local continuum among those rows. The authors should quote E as 6.2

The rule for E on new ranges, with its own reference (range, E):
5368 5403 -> 15.7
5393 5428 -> 6.5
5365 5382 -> 14.3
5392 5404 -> 6.3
